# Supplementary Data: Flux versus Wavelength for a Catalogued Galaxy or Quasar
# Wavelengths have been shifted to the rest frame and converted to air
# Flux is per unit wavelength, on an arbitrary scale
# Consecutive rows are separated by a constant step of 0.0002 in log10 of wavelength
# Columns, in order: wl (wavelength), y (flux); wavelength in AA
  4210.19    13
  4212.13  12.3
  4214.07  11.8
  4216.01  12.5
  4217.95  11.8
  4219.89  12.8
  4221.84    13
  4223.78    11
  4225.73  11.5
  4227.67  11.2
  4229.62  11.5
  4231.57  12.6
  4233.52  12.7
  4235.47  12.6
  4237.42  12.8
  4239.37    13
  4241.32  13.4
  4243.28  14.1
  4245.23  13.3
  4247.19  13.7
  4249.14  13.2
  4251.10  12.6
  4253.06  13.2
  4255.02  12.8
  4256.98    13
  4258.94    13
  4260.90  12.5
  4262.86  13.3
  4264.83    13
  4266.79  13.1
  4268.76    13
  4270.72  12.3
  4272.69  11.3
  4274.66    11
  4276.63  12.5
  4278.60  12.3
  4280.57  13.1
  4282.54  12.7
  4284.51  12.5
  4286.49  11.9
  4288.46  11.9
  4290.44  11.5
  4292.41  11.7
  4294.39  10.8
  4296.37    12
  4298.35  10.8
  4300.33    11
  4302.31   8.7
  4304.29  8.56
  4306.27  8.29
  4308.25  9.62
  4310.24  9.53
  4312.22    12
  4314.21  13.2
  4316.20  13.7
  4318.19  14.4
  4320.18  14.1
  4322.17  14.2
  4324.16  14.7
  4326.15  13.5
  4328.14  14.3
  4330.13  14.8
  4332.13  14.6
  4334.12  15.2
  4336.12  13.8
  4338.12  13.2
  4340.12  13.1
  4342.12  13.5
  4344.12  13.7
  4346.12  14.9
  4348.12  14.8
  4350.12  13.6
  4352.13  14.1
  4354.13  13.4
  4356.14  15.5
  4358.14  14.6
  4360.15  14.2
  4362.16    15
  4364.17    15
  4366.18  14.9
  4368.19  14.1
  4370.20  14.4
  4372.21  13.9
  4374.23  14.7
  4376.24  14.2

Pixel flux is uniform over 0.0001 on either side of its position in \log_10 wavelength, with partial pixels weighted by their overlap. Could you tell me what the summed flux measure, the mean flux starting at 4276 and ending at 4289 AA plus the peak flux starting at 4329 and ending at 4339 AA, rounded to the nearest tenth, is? 27.6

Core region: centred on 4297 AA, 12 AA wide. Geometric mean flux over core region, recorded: 10.8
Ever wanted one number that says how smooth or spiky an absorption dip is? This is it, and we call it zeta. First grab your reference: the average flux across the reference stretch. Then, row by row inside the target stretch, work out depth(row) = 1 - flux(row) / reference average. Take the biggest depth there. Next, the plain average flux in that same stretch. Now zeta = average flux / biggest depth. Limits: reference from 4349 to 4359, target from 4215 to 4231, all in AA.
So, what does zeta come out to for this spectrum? 52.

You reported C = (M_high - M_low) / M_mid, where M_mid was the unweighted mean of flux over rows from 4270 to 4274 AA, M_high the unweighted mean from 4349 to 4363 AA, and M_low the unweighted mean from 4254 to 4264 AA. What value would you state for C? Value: 0.12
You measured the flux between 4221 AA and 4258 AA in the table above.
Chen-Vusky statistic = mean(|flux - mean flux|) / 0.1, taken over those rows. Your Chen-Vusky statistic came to 6.2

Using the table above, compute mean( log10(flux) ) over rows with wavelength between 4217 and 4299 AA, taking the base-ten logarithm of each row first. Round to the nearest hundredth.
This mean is 1.09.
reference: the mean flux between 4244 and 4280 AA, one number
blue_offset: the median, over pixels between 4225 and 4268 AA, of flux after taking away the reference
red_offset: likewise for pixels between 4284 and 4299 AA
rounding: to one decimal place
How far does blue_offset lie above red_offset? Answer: 1.2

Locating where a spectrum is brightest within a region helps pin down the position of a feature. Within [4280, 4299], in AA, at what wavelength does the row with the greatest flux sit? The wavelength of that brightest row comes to 4280.57 AA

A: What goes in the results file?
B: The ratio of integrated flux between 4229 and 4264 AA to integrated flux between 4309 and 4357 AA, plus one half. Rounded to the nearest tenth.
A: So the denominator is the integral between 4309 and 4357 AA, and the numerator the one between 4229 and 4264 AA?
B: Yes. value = 1.2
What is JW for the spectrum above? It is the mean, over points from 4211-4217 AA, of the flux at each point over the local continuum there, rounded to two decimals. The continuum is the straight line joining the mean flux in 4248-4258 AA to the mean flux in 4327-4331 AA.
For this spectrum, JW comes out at 1.00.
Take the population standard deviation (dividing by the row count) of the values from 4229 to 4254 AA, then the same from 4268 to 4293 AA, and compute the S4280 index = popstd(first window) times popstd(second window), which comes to 0.38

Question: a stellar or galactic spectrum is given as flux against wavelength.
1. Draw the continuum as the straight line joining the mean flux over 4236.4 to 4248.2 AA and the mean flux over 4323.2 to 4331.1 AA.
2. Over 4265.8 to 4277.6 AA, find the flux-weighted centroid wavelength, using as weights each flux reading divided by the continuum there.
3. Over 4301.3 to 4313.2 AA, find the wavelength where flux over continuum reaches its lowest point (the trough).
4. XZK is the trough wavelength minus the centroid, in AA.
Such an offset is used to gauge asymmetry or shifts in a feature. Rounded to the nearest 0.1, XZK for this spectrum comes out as 34.7 AA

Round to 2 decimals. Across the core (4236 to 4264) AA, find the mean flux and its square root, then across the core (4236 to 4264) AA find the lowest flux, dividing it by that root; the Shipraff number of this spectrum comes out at 3.45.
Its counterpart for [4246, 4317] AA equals 2.40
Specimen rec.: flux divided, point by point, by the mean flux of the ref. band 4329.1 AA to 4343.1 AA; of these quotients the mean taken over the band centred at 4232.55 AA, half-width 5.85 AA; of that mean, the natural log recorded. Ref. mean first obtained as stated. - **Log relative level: -0.14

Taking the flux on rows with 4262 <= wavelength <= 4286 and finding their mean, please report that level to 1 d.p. 12.5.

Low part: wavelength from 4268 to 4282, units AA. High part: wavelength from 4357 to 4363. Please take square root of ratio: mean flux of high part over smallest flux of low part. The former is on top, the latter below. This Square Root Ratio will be 1.15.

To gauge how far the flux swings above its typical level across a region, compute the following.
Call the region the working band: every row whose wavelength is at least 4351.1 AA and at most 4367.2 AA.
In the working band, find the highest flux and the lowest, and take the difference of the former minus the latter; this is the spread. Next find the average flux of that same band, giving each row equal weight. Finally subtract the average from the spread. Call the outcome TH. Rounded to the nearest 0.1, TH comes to -12.5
